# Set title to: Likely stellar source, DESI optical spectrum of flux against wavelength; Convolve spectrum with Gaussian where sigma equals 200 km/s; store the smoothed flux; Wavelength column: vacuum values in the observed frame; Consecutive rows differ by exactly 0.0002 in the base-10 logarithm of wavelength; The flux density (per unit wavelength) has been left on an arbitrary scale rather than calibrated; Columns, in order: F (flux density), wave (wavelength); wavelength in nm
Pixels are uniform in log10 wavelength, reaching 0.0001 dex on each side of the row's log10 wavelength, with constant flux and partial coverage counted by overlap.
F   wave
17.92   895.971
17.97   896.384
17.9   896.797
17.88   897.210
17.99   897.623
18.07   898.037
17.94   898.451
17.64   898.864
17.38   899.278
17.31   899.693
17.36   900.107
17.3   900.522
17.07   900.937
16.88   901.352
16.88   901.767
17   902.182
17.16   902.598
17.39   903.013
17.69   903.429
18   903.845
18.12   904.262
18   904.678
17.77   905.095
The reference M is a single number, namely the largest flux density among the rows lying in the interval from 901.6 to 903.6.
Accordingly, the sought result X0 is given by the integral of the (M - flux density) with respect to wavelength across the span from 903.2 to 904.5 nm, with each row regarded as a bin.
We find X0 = -0.3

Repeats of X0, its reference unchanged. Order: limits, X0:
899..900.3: 0.4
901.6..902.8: 0.8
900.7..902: 1.0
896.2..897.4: -0.3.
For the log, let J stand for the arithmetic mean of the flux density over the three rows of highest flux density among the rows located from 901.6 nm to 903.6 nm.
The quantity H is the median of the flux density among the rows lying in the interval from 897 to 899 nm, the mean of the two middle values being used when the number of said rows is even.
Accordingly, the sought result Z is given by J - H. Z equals -0.5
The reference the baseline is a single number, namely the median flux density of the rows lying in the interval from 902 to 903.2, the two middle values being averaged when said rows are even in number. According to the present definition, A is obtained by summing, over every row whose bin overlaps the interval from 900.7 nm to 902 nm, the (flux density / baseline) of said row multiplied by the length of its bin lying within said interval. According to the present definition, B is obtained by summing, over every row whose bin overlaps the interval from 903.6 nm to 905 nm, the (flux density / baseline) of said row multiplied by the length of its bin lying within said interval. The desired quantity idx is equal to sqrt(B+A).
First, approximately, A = 1.285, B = 1.47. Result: 1.66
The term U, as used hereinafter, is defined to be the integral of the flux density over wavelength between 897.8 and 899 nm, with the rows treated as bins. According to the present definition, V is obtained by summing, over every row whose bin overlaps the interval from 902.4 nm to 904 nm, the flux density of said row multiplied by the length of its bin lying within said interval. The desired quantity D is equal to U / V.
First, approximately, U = 21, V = 28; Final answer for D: 0.8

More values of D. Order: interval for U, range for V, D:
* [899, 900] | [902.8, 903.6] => 1.2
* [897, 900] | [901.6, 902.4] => 3.9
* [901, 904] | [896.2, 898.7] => 1.2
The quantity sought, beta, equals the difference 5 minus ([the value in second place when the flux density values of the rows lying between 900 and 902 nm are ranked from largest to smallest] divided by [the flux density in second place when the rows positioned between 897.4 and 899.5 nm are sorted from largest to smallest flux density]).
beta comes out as 4.04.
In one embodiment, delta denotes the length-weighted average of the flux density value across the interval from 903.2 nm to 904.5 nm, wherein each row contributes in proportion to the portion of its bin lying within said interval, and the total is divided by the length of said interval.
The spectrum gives 17.9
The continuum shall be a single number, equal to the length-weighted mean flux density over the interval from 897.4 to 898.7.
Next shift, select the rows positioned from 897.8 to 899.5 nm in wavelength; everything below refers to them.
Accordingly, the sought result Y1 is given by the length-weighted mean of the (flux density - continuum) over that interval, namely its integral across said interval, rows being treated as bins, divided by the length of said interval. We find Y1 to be -0.2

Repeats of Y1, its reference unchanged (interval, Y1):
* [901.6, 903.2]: -0.9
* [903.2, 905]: -0.1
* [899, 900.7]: -0.6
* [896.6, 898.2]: 0.0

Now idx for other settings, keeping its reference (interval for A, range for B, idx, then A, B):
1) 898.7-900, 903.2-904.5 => 1.64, 1.320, 1.36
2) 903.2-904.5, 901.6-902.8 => 1.60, 1.358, 1.19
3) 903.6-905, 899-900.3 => 1.67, 1.469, 1.32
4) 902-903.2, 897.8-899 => 1.57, 1.202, 1.25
